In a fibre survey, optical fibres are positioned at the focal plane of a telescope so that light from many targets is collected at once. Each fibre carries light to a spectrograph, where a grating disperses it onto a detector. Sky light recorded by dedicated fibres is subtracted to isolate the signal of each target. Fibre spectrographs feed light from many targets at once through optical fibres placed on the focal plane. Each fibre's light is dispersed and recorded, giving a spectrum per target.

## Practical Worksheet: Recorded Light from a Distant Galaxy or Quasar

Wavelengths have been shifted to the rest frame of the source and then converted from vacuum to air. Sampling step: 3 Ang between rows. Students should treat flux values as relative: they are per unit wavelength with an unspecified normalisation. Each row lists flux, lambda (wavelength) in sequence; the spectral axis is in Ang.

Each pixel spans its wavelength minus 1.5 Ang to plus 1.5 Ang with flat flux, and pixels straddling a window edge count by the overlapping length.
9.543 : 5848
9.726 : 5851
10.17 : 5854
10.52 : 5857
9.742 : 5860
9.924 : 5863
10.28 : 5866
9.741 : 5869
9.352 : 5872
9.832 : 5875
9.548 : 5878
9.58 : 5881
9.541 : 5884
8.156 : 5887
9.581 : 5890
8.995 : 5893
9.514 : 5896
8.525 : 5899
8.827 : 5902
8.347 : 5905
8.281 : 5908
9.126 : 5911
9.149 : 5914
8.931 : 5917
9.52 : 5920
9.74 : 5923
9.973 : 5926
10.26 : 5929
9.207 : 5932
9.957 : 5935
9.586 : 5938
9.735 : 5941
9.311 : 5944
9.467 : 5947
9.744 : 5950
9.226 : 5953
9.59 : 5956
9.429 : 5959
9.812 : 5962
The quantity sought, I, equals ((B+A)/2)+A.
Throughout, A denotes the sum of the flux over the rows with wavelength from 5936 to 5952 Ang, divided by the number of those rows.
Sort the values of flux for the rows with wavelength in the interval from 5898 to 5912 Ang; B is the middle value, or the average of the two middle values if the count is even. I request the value 18.6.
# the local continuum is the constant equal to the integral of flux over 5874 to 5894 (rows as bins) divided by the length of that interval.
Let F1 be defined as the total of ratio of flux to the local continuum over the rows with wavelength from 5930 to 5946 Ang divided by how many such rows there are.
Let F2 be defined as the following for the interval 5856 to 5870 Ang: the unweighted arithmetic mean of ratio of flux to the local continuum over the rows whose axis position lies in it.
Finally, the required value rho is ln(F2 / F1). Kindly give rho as 0.049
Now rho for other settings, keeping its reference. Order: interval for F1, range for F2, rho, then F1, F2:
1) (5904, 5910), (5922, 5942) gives 0.162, 0.89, 1.05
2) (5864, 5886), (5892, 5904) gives -0.078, 1.04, 0.96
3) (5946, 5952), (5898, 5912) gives -0.108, 1.03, 0.93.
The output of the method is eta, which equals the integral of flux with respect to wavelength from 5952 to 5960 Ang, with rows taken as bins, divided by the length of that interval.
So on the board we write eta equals 9.43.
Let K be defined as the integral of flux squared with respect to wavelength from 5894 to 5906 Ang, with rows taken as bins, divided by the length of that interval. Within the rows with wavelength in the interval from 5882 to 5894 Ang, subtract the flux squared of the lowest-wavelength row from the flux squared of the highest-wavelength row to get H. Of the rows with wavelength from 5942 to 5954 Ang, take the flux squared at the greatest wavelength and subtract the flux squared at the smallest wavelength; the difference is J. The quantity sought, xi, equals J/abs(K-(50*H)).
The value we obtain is 0.00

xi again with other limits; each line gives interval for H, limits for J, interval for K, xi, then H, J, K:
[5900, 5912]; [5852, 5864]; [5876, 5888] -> -0.03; 5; -5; 86.4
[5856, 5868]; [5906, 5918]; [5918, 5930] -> 0.03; -5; 11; 96.5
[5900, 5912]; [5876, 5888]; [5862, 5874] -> -0.14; 5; -25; 96.6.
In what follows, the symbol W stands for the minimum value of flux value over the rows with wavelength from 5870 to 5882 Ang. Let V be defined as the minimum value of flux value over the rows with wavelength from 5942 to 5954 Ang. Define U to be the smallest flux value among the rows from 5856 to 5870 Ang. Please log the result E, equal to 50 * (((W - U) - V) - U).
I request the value -968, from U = 9.741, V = 9.226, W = 9.352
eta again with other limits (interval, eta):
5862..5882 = 9.75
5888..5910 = 8.86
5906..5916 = 8.83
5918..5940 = 9.73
